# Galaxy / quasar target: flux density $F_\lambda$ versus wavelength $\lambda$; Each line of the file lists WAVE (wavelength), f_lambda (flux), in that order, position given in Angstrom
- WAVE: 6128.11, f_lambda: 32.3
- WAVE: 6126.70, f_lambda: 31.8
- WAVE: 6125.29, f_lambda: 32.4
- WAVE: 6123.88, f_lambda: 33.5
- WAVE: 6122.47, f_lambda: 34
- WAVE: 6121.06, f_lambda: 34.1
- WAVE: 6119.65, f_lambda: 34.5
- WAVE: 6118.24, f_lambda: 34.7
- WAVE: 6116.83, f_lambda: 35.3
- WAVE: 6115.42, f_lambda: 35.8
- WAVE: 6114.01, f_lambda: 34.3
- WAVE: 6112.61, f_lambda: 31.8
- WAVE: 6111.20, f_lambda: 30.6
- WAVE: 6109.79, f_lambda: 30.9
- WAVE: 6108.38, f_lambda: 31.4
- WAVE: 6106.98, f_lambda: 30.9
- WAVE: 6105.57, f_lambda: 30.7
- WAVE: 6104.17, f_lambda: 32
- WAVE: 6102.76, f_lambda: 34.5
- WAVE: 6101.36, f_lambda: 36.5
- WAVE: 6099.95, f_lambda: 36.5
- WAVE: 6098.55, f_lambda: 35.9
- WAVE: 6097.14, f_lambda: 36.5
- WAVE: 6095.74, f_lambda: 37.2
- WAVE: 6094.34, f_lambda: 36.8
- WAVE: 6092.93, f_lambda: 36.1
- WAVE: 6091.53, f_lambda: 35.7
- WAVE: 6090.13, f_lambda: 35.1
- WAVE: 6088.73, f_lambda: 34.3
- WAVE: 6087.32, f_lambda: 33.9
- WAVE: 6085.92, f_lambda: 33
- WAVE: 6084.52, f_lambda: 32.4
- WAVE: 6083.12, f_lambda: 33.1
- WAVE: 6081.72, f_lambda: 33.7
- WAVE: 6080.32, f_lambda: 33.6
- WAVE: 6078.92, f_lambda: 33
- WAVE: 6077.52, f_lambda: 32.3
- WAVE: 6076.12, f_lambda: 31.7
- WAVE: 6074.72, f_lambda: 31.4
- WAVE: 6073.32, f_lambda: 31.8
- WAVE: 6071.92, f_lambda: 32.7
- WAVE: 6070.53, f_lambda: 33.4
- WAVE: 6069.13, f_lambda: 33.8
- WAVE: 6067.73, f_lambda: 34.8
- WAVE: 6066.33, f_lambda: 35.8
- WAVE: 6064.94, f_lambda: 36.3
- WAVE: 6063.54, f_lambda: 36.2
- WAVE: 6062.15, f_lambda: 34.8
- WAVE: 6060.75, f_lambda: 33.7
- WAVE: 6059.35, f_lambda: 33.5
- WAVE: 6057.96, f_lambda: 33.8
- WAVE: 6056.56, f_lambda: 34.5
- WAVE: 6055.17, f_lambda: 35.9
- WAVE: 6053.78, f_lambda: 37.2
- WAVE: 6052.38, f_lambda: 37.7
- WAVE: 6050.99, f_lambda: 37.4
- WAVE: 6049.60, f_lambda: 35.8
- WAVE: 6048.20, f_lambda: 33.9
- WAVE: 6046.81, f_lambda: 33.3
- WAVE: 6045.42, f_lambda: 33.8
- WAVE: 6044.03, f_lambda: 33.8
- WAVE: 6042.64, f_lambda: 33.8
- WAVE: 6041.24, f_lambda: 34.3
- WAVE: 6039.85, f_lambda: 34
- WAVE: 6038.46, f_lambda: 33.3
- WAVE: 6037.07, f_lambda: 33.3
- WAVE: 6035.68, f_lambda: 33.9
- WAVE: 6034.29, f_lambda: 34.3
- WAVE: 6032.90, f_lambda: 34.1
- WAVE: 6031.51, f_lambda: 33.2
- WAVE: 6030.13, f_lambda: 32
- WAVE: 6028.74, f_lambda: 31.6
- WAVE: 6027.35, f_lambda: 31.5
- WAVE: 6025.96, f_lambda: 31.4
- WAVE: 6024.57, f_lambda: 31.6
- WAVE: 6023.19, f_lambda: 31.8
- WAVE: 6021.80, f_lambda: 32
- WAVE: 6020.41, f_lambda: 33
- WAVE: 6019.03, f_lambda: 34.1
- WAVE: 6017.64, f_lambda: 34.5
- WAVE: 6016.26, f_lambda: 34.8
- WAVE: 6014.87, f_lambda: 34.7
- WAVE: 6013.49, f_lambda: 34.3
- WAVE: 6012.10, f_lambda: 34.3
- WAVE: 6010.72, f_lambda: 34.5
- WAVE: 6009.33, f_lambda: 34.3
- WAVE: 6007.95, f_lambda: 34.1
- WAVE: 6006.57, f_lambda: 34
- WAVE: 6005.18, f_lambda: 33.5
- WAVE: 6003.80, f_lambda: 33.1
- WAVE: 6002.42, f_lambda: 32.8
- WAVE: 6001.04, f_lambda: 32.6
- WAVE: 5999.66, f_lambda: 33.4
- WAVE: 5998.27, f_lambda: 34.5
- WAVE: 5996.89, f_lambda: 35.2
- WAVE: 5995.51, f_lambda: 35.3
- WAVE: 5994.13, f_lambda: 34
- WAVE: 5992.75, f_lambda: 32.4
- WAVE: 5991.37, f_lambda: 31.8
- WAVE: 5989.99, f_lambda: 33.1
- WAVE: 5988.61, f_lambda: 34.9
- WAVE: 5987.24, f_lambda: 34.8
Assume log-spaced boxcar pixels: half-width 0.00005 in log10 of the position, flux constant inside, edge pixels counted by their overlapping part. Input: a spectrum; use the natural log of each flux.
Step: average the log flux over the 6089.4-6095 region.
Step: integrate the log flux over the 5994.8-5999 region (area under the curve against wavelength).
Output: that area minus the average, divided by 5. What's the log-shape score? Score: 2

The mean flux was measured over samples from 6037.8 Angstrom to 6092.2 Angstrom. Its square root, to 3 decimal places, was 5.845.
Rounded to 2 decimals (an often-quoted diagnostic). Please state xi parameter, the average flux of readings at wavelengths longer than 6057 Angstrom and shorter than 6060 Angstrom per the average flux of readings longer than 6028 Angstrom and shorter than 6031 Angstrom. 1.06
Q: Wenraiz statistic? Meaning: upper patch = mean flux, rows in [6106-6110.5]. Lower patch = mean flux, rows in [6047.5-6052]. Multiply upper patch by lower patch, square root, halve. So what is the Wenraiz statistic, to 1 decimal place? 16.7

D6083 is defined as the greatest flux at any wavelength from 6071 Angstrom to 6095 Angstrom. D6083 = 36.8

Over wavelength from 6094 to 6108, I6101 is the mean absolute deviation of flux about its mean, 2.2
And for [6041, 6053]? 1.4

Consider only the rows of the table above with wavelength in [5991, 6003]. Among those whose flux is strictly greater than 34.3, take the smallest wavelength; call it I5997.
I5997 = 5995.51 Angstrom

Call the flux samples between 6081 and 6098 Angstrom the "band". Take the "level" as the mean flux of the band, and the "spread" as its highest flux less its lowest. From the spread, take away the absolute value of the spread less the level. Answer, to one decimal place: -25.2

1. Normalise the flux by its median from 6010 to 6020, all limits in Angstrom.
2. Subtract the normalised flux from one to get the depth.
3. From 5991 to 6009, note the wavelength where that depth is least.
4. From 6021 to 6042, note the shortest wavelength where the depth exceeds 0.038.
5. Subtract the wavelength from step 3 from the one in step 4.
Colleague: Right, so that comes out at 26.3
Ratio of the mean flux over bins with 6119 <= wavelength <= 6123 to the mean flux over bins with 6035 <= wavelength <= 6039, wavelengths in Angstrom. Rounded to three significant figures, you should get 1.02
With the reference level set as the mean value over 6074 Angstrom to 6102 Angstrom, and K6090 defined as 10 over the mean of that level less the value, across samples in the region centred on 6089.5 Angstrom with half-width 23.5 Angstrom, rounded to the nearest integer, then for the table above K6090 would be 13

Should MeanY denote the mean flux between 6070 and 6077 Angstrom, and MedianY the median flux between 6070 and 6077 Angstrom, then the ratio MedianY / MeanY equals 0.99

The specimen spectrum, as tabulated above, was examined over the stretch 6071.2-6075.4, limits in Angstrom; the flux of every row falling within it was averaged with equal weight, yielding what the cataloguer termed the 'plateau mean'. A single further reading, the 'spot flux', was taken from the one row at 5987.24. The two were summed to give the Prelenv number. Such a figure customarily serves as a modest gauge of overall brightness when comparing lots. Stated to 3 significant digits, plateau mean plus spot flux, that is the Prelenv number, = 66.8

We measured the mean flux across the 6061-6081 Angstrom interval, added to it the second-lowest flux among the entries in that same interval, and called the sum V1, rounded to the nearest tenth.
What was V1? 65.4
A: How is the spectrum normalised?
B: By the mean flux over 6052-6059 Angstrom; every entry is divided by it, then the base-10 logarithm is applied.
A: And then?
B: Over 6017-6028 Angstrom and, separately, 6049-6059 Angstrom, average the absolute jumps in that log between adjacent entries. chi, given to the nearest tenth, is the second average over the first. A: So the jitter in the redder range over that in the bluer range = 1.9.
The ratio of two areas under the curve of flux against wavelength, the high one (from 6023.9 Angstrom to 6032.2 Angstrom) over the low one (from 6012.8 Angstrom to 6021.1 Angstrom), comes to 0.93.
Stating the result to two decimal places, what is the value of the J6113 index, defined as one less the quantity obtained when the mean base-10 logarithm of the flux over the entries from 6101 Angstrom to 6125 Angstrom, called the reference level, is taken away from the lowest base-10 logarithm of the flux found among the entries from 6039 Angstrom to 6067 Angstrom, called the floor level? 1.00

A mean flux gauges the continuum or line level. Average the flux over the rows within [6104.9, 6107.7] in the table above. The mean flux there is 30.8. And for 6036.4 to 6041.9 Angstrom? 33.7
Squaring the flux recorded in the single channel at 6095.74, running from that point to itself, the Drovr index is 1384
